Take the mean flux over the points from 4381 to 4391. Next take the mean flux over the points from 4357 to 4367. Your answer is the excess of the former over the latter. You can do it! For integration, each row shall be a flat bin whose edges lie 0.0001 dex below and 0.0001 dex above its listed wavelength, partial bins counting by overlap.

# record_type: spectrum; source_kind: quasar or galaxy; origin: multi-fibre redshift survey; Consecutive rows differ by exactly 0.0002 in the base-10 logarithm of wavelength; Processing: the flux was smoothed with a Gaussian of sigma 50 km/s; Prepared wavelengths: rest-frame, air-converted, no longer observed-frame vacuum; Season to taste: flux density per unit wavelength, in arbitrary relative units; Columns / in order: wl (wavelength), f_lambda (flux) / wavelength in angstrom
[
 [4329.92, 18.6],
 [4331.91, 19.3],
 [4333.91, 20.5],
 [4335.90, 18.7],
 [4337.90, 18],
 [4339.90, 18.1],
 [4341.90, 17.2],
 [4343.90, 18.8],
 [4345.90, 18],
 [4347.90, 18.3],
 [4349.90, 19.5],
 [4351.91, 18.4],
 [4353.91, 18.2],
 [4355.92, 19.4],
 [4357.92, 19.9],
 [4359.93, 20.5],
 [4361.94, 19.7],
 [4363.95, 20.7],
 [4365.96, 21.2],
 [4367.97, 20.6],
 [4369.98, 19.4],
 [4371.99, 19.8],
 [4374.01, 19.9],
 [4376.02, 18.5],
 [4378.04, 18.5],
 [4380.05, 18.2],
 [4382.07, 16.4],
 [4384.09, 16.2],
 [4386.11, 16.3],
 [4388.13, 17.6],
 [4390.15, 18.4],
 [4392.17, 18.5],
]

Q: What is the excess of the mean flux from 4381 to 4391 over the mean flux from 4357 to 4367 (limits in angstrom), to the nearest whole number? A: -3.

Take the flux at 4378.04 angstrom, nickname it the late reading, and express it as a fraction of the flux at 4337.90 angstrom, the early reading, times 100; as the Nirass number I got 103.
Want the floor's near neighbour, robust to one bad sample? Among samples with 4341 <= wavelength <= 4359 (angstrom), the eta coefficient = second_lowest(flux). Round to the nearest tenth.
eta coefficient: 18.0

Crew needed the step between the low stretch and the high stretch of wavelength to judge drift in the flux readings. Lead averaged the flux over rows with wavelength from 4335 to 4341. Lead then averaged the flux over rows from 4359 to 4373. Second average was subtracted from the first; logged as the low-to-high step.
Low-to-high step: -2.0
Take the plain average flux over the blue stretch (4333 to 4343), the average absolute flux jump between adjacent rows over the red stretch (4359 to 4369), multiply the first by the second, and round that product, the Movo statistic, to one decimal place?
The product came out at 13.4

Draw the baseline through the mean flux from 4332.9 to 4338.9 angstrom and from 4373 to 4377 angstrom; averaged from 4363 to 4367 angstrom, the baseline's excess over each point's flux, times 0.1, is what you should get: -0.18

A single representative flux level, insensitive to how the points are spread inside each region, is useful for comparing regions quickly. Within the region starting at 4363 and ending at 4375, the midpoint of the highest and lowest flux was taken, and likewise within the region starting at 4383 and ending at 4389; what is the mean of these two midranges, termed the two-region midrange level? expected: 18.6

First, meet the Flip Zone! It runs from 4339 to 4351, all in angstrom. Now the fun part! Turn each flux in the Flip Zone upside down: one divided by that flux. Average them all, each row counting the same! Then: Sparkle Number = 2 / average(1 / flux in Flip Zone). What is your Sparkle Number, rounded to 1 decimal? 36.6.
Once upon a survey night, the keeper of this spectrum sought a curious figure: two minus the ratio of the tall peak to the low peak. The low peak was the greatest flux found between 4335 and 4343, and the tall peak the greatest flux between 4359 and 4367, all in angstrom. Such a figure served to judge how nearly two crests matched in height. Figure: 0.87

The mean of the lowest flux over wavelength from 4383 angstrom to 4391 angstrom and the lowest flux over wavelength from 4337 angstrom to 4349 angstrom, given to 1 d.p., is 16.7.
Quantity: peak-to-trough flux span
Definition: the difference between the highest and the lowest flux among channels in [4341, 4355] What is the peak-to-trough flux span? 2.30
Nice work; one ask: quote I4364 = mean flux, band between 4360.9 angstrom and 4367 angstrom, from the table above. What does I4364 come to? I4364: 20.5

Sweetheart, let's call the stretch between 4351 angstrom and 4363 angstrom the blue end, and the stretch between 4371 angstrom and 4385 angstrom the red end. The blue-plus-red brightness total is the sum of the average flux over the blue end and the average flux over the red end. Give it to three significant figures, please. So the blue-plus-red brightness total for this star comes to 37.6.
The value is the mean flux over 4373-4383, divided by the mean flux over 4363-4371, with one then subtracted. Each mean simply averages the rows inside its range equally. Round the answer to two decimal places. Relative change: -0.11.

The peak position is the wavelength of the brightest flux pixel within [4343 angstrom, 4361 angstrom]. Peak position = 4359.93 angstrom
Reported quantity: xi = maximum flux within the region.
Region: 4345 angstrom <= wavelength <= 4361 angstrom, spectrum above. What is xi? 20.5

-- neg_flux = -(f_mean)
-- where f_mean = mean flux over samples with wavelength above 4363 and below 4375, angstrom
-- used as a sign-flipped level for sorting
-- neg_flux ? -20.3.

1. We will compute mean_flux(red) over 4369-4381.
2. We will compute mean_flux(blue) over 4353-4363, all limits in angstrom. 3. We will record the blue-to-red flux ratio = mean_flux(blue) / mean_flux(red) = 1.03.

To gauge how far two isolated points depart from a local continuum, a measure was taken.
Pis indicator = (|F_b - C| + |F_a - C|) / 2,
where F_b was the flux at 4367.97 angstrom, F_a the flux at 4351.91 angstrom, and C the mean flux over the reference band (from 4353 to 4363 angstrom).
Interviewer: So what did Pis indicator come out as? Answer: 1.10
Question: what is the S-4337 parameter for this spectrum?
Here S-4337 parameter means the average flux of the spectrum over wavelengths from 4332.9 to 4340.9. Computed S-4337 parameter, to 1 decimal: 18.8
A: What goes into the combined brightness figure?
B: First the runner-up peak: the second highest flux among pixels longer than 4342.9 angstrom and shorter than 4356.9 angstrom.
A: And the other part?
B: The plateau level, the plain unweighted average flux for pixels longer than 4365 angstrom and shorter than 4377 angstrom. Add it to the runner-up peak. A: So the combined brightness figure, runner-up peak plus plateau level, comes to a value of 39.3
